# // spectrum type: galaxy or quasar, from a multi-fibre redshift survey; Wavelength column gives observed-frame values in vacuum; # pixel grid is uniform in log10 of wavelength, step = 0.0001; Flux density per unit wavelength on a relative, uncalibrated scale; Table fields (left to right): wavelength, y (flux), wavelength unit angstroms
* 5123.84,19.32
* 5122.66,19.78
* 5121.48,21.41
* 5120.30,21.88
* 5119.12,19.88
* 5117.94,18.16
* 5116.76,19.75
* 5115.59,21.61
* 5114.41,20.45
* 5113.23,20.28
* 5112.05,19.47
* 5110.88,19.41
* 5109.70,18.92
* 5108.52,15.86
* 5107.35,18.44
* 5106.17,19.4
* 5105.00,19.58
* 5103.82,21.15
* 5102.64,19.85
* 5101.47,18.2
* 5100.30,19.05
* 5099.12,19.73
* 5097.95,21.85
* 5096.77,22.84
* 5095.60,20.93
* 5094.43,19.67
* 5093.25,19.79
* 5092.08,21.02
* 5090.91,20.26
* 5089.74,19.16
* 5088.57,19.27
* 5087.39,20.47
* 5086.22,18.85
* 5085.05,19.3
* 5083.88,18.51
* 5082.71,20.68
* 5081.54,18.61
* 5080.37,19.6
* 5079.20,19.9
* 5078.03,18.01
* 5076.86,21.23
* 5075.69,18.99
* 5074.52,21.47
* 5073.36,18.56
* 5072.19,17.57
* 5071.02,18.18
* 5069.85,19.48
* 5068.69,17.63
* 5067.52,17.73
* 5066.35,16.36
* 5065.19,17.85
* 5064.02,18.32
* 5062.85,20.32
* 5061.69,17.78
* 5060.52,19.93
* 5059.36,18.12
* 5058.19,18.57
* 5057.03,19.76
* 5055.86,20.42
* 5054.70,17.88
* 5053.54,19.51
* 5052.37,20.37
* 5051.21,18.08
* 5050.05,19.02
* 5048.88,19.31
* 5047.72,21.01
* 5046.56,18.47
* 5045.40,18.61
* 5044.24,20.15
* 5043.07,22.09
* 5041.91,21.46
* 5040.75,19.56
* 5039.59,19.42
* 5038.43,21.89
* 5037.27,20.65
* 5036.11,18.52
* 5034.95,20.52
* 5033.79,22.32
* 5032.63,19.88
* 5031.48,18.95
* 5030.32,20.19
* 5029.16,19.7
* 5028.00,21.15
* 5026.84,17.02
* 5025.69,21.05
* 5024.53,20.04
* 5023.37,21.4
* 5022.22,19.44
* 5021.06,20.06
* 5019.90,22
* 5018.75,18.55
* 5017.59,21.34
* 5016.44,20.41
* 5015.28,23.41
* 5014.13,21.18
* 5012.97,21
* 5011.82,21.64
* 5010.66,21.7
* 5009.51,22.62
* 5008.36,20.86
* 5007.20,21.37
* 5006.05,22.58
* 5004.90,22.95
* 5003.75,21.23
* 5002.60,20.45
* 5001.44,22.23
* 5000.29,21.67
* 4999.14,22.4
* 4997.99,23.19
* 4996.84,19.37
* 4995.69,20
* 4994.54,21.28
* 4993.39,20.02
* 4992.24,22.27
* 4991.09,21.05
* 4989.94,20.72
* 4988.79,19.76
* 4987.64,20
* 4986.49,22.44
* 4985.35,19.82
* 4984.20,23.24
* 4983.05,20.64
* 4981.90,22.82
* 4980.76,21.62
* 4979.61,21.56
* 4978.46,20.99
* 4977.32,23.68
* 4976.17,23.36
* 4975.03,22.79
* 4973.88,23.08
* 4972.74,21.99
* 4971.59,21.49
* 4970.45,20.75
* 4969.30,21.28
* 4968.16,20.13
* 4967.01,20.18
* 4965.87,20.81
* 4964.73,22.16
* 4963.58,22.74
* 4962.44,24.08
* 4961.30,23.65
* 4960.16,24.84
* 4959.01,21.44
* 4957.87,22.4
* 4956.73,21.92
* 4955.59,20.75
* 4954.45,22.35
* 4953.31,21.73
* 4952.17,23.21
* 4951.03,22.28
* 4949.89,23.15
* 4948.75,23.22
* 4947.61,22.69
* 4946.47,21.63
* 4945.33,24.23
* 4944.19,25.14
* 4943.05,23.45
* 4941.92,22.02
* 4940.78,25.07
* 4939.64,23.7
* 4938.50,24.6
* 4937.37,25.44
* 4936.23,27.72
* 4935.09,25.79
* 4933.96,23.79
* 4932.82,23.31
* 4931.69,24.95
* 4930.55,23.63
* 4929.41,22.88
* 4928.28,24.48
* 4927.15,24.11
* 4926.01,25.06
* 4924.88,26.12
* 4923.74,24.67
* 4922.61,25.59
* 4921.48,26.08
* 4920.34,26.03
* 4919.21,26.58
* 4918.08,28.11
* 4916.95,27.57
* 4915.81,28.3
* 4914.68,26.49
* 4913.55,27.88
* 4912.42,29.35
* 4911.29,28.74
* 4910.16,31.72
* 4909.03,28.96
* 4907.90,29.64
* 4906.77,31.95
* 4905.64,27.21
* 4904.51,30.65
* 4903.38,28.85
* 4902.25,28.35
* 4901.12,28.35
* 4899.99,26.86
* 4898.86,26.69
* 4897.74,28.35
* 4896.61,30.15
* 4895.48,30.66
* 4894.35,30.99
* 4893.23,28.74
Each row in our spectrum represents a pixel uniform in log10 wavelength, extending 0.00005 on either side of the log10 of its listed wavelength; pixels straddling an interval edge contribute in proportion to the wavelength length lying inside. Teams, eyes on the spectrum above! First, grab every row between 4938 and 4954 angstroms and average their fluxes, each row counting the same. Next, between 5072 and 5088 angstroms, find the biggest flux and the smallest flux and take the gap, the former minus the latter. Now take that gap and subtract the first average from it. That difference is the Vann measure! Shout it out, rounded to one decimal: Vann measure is -19.4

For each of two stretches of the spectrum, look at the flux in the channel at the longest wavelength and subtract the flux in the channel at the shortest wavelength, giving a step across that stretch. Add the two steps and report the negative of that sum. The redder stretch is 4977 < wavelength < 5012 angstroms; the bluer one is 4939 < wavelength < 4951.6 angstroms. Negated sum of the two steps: 3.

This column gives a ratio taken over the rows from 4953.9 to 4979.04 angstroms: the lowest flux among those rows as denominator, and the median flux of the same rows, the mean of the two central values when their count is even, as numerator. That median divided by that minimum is 1.10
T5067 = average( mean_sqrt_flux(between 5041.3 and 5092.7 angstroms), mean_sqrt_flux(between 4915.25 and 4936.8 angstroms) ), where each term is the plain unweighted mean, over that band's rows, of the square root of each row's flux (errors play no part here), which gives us 4.72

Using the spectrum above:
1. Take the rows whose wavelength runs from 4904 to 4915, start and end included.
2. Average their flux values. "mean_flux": 29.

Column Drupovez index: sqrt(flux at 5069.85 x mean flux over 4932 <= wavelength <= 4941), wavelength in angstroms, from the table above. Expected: 22.0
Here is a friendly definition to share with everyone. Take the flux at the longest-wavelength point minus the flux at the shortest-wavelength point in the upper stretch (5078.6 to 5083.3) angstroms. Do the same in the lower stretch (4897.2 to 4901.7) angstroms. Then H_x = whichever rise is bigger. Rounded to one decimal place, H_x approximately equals 0.8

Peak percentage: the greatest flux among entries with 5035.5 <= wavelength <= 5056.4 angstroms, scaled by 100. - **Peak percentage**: 2209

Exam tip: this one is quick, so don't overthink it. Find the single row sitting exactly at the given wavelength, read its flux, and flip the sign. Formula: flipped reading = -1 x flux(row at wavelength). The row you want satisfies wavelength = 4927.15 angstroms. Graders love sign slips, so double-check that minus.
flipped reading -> -24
